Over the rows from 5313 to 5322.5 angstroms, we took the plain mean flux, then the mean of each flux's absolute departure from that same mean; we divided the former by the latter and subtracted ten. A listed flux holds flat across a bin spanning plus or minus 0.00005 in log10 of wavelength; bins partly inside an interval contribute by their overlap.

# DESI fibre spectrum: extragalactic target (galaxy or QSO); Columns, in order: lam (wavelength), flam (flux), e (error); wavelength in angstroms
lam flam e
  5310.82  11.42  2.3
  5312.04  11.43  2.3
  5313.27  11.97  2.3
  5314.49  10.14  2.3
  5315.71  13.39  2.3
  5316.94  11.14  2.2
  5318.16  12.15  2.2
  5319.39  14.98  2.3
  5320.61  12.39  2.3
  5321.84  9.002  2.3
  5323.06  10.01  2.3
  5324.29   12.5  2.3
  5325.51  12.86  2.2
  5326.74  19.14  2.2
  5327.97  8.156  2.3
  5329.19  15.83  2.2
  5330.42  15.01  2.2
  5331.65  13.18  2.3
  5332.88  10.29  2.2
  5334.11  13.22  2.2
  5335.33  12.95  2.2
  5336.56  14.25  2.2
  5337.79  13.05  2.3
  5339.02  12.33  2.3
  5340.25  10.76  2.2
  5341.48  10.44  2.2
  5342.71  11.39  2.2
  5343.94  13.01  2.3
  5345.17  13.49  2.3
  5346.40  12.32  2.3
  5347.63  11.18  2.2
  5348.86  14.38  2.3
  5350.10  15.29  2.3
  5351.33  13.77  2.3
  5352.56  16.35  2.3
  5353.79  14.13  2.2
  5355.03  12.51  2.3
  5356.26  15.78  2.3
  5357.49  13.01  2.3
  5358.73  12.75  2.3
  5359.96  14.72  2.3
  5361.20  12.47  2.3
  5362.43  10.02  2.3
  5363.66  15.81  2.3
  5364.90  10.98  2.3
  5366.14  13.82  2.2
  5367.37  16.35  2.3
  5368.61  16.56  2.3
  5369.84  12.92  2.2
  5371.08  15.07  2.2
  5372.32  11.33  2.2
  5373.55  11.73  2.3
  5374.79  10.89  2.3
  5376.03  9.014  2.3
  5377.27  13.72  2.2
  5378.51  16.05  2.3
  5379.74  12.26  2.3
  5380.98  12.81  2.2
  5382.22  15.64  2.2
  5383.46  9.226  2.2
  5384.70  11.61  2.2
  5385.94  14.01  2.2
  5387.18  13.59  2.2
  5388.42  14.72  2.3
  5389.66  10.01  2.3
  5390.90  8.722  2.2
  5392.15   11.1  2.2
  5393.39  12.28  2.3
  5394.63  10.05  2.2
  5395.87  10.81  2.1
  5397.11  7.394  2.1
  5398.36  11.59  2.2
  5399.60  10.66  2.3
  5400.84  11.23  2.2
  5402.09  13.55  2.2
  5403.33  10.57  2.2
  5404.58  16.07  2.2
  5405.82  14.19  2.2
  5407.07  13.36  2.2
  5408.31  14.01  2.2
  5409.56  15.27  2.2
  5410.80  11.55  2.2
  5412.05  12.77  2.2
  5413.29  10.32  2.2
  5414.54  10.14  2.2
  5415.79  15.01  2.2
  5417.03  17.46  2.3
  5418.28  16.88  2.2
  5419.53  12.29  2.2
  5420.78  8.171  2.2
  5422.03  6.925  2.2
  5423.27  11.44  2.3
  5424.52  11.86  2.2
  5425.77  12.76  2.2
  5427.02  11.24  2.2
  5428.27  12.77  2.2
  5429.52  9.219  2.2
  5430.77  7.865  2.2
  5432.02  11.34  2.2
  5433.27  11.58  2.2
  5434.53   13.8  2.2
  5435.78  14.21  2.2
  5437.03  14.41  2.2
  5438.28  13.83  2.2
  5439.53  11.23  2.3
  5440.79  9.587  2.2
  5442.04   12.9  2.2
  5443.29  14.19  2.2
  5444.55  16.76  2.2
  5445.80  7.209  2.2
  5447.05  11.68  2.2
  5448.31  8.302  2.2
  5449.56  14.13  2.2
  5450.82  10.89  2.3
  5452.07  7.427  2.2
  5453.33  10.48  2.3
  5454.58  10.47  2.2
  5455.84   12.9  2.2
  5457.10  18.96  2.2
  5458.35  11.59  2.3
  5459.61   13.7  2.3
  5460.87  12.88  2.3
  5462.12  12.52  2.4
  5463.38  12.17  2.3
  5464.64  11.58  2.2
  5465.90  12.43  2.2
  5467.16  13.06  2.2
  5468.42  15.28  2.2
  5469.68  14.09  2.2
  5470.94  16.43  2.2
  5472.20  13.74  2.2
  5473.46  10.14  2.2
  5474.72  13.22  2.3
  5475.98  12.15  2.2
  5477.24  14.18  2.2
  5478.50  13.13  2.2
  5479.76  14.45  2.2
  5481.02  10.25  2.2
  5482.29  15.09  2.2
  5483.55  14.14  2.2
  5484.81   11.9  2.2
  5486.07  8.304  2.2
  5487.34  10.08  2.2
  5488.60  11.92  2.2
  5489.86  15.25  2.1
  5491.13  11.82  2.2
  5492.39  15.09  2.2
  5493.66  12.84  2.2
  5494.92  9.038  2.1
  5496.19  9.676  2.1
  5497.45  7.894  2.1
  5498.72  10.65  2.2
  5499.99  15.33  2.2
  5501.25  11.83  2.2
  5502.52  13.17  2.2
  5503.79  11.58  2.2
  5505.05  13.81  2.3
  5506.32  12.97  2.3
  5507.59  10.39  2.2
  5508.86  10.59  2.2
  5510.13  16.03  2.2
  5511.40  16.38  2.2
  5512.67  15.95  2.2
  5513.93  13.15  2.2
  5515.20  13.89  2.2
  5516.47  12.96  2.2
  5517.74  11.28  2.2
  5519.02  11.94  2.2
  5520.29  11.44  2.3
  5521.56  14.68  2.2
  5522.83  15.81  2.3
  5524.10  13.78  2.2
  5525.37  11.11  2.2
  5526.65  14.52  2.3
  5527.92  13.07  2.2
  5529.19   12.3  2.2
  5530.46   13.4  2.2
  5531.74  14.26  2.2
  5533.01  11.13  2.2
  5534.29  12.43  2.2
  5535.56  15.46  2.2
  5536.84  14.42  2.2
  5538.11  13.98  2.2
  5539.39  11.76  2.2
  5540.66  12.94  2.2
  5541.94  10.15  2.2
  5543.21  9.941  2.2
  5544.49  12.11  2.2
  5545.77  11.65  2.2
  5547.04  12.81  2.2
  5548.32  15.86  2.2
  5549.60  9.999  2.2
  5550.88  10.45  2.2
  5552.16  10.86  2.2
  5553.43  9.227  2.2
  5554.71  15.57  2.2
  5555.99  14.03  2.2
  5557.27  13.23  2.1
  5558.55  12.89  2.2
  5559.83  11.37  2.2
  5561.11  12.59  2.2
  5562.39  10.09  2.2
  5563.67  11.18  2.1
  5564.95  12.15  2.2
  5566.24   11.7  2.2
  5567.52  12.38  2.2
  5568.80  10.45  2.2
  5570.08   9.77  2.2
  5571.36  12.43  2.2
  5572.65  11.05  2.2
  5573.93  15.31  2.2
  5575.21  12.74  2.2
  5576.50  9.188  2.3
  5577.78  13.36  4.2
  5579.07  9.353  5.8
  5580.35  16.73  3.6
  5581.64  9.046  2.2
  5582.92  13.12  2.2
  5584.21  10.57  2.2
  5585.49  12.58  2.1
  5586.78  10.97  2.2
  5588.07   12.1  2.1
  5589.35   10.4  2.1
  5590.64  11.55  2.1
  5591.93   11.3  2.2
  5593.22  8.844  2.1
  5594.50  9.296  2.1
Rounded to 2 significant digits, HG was -1.2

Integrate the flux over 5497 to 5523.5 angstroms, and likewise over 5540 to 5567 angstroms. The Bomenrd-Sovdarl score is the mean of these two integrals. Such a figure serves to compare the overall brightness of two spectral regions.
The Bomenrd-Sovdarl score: 333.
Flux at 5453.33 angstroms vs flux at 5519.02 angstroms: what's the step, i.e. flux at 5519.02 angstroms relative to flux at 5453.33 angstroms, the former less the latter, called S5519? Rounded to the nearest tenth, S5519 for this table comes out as 1.5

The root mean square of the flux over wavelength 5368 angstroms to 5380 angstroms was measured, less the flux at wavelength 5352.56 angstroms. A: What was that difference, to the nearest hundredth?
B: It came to -3.20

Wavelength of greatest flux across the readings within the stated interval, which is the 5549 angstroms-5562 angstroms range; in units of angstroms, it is 5554.71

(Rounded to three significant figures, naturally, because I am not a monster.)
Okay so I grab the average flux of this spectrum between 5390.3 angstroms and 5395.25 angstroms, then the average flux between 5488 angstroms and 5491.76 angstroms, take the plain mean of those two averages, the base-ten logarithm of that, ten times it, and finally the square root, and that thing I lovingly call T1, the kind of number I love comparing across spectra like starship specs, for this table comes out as 3.27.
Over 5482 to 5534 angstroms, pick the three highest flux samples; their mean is 16.1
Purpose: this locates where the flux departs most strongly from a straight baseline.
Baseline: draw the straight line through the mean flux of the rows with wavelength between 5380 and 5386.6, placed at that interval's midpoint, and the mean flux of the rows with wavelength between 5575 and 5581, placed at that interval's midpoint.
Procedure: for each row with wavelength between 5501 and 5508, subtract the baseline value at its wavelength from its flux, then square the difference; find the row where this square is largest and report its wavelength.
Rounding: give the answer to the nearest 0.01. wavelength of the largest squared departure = 5507.59 angstroms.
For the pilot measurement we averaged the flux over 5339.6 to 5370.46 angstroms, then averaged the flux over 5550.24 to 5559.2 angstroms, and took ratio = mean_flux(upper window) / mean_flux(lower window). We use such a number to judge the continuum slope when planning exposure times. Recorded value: 0.92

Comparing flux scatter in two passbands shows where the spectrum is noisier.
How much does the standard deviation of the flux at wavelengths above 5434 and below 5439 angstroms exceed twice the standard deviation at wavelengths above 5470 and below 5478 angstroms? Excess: -4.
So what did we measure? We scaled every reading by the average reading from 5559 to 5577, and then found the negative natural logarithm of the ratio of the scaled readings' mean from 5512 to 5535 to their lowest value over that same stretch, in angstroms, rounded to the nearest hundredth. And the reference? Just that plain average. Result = -0.17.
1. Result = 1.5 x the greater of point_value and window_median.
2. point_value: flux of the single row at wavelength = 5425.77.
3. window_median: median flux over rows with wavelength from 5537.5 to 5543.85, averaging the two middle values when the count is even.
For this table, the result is 19.1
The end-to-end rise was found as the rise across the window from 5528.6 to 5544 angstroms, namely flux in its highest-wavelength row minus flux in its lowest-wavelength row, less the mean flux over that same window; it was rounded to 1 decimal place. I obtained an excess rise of -15.0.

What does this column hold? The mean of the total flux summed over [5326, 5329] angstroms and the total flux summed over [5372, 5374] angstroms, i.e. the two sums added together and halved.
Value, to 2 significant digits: 25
